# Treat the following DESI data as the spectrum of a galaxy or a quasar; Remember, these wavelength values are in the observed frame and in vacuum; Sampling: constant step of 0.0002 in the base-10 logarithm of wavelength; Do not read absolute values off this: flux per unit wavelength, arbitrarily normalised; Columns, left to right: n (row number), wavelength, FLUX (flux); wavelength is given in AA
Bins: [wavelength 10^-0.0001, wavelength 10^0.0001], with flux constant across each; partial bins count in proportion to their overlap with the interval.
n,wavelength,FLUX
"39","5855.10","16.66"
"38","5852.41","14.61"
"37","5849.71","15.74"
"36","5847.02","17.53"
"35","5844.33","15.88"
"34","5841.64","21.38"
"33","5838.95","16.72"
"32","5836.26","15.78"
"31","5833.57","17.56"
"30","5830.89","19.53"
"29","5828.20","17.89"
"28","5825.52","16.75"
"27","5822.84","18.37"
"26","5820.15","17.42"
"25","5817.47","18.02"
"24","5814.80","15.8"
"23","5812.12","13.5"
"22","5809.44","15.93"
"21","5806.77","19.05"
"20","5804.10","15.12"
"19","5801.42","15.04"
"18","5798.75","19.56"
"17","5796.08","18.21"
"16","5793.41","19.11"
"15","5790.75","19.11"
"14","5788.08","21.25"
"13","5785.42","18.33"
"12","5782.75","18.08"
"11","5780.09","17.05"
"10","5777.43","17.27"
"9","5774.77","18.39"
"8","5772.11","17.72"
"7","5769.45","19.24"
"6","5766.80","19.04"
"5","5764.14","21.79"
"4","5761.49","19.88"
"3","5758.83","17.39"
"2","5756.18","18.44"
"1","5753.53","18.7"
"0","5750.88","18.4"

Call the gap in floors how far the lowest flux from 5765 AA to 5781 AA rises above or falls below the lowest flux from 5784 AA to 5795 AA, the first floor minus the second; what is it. -1.3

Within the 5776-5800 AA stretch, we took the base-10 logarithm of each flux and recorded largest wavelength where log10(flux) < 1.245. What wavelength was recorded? 5780.09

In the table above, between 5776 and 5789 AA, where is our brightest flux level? 5788.08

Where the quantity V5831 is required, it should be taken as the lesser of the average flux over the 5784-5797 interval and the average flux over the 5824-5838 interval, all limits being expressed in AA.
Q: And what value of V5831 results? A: 17.5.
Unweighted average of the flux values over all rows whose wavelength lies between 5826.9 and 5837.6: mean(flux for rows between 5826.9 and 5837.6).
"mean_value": 17.69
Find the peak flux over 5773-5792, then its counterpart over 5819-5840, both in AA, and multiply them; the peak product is 415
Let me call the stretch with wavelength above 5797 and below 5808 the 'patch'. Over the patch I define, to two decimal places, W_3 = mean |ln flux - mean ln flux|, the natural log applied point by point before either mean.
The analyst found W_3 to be 0.12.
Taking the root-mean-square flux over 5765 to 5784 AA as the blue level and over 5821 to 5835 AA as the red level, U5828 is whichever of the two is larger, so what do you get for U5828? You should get 18.1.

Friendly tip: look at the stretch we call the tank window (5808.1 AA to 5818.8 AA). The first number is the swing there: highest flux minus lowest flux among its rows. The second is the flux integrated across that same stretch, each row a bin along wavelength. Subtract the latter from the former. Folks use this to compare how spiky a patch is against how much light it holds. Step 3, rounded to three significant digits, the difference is -165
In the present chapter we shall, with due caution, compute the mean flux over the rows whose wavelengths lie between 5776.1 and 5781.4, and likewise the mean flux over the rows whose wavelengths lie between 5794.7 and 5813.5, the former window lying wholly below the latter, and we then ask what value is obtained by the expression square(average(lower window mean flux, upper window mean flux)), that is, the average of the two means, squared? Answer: 285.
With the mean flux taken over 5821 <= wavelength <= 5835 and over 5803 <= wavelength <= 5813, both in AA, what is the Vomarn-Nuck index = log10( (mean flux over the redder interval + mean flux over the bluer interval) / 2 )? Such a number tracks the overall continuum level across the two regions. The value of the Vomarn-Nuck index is 1.23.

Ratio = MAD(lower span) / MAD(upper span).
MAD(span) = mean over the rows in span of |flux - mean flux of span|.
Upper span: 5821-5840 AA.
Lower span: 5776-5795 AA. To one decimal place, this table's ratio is 1.1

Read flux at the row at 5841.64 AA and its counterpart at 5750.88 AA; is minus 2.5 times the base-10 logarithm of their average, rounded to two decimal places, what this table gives -3.25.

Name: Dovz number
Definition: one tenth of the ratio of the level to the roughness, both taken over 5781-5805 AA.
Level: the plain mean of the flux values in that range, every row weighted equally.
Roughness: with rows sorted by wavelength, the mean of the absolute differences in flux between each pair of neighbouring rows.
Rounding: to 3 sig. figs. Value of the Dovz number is 1.20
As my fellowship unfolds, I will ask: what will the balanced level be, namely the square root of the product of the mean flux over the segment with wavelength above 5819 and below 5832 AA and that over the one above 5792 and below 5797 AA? 18.3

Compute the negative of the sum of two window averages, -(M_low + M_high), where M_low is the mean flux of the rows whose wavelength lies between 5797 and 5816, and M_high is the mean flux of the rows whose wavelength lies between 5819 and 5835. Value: -34.2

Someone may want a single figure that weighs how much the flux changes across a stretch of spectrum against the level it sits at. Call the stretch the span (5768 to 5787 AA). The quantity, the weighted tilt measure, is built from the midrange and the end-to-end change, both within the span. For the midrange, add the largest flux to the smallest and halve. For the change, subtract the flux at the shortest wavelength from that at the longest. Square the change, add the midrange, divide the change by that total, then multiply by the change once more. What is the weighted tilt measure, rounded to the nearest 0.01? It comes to 0.04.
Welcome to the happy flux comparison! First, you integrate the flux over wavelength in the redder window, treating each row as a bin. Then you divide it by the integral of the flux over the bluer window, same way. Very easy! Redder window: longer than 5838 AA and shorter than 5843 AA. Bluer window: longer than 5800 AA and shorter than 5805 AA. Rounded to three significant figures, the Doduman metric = 1.27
